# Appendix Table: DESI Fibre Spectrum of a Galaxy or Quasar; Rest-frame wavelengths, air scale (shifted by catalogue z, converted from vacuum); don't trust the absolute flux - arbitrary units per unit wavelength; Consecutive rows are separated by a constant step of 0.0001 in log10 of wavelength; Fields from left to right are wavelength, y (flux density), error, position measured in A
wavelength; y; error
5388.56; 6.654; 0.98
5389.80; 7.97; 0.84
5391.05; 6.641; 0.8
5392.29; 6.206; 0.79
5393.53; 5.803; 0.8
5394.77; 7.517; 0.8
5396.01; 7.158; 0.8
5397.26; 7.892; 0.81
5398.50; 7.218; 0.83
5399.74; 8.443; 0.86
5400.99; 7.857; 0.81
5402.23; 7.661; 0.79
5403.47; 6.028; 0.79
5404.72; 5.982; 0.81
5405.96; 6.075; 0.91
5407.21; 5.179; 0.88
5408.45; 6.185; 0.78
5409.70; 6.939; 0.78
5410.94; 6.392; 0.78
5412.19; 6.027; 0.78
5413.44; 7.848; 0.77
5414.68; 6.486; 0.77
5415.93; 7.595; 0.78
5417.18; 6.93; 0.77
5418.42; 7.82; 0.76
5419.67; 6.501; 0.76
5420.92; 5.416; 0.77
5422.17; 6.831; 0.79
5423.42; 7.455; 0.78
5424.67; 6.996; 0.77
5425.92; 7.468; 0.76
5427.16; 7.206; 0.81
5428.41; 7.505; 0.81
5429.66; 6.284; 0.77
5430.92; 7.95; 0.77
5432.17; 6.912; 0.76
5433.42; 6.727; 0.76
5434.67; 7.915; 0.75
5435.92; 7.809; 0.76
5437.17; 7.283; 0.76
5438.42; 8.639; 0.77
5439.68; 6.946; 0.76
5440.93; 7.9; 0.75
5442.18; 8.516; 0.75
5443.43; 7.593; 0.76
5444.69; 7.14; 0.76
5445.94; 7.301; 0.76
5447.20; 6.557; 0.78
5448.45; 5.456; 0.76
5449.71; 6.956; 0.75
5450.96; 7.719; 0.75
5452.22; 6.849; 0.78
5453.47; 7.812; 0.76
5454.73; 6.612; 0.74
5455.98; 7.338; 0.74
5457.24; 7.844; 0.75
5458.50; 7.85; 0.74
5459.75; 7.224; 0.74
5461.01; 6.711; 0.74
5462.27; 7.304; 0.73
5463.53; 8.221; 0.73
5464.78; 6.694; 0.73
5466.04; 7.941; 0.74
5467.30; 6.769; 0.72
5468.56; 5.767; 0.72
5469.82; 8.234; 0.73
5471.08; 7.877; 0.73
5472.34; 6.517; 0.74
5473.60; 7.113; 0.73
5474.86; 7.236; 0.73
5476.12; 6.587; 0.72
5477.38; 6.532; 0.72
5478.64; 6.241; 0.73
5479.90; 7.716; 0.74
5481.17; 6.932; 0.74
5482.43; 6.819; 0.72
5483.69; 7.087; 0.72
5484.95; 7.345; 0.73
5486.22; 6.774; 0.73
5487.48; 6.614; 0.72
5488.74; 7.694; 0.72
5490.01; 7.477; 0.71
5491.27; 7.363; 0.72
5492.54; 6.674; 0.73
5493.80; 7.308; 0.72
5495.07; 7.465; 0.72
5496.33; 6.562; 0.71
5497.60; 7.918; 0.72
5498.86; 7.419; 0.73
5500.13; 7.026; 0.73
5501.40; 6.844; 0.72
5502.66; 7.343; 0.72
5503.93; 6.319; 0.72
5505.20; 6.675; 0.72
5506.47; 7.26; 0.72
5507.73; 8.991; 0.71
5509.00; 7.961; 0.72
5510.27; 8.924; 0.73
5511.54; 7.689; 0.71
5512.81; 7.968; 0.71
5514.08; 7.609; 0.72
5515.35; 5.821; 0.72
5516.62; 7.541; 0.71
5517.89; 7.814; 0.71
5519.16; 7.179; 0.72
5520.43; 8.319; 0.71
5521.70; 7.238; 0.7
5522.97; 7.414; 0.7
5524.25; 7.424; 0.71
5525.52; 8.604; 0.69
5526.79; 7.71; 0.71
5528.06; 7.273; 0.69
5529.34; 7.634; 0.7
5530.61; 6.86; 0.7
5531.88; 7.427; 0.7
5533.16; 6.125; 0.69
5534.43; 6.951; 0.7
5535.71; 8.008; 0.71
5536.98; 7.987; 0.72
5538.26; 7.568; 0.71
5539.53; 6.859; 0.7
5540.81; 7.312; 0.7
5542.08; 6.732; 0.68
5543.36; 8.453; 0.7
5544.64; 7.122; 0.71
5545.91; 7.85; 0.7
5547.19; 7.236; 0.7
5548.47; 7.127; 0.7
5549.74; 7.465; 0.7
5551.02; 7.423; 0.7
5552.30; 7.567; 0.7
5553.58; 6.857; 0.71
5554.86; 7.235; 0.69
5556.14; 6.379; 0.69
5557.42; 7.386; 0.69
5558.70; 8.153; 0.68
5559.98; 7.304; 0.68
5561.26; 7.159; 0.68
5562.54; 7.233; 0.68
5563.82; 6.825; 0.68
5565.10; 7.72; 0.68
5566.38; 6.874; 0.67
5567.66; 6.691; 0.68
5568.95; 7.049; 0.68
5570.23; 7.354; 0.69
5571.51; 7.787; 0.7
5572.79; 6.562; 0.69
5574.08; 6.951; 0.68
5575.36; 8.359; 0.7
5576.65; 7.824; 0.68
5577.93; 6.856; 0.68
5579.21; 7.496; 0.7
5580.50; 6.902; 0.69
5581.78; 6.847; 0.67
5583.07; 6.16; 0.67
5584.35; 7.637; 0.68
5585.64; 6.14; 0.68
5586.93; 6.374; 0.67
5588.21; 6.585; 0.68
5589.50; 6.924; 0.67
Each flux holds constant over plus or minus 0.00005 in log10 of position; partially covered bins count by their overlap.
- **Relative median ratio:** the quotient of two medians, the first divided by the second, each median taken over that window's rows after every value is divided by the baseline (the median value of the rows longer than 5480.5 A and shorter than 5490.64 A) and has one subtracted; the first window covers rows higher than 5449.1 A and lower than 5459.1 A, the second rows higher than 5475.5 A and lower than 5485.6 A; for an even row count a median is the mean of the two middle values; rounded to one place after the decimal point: -3.9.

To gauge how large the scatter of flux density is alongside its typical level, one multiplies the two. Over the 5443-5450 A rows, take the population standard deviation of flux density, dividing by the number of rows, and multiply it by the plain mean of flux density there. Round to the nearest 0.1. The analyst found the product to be 4.7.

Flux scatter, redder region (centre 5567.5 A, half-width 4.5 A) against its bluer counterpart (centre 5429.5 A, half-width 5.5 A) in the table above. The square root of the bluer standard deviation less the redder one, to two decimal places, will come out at 0.33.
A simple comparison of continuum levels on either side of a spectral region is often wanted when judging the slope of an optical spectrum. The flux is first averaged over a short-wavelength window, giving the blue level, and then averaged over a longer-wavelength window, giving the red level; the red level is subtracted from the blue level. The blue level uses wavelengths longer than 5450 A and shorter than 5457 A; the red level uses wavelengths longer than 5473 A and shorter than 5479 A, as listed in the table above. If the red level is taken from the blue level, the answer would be 0.52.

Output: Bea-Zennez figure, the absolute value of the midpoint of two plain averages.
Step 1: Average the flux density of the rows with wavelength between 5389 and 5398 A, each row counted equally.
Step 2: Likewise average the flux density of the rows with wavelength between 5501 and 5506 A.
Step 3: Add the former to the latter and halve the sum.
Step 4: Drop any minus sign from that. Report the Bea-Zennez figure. 6.9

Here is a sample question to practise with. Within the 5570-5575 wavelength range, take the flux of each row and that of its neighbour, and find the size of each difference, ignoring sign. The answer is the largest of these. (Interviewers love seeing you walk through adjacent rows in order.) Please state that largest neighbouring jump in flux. 1.2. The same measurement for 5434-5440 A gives 1.7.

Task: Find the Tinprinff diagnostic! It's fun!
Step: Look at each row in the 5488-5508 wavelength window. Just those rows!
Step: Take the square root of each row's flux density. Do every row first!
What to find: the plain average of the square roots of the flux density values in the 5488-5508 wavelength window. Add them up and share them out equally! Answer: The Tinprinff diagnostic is 2.69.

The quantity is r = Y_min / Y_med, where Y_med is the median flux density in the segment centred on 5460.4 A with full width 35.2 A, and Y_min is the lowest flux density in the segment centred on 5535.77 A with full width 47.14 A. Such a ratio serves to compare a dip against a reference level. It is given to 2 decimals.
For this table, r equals 0.81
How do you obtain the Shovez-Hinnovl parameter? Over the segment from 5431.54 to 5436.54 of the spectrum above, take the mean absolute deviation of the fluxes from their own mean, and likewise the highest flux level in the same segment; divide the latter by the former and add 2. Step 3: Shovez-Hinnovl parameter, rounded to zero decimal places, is 17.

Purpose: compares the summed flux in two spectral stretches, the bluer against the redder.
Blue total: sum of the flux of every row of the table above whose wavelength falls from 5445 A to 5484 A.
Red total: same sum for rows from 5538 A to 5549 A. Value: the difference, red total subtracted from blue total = 154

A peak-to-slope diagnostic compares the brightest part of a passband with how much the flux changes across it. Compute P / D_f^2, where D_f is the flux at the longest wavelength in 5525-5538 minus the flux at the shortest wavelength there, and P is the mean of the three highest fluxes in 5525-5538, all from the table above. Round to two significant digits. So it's 22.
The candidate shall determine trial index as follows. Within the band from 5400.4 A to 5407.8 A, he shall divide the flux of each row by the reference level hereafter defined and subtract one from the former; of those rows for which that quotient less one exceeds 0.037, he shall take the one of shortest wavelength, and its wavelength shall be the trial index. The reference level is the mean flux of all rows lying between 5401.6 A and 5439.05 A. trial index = 5400.99 A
